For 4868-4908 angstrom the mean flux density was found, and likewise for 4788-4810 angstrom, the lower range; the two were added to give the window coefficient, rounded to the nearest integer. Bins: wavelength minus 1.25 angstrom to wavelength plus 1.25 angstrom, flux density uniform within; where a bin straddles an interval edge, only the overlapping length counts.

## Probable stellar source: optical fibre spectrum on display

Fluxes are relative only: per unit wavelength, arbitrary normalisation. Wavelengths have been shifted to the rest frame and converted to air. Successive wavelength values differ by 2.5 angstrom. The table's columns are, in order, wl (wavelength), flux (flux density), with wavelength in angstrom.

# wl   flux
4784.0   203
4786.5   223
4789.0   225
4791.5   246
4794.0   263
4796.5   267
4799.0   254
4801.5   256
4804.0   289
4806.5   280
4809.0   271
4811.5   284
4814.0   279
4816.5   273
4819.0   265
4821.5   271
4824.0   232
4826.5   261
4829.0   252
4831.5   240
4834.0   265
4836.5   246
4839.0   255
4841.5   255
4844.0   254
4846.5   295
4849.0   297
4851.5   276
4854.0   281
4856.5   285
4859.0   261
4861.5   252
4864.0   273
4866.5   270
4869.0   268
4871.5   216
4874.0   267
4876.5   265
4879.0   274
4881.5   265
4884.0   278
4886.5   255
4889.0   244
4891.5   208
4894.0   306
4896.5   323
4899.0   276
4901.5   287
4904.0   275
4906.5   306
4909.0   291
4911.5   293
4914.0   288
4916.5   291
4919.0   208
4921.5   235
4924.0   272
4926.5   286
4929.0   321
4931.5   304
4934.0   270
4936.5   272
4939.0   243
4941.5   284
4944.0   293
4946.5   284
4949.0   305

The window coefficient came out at 531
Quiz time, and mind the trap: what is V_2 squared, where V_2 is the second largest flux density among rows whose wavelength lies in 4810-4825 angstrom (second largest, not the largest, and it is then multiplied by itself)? 77841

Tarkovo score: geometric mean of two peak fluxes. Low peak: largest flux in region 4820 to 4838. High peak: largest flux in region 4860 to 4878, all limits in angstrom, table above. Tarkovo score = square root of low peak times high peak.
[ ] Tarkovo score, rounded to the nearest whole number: 272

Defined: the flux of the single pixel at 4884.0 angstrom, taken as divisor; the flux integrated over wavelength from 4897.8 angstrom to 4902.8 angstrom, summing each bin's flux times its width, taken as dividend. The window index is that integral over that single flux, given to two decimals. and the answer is 5.06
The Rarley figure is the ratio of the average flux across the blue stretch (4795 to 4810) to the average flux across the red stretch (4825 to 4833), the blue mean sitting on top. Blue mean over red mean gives 1.07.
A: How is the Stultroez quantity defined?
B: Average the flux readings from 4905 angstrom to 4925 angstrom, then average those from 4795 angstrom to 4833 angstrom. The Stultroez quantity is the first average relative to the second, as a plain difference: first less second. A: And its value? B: 8.1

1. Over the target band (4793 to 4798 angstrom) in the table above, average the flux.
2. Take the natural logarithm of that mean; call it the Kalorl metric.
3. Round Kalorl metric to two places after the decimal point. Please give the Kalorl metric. 5.58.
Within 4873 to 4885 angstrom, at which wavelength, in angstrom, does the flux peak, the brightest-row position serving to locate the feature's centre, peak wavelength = 4884.0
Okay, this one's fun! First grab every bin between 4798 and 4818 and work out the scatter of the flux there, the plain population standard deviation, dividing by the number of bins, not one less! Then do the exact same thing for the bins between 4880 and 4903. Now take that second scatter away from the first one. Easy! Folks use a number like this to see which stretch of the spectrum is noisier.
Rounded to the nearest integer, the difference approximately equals -20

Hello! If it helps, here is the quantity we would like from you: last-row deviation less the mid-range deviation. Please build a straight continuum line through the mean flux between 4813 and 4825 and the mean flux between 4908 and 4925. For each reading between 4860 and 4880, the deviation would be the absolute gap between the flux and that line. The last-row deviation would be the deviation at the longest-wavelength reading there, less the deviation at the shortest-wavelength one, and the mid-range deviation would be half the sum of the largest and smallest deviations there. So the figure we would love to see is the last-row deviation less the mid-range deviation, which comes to -32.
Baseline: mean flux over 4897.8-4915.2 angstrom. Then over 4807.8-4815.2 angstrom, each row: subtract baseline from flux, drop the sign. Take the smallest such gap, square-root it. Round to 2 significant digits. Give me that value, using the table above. 2.0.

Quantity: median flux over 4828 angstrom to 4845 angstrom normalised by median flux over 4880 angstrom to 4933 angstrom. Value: 0.888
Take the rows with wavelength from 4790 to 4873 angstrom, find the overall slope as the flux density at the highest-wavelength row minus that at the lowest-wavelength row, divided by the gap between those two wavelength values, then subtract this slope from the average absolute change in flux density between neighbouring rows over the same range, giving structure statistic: 14.5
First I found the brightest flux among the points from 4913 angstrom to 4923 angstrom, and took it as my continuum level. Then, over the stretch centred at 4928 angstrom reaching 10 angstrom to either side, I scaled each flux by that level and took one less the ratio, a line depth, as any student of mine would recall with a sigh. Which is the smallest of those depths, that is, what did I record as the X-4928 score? -0.10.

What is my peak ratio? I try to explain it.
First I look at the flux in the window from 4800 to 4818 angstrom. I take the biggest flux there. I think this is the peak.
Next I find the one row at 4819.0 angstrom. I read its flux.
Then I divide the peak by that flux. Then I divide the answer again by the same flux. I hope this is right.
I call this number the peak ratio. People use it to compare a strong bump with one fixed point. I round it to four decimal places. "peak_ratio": 0.0041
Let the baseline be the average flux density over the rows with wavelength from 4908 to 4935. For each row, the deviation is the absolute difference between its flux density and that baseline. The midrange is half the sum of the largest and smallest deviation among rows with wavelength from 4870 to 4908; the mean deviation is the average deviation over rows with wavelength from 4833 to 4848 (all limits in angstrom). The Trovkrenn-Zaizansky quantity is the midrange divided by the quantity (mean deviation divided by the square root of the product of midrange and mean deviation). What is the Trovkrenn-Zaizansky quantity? 44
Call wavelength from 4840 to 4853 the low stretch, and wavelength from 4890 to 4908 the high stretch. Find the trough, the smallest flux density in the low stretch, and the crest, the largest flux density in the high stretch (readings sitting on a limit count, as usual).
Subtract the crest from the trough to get -69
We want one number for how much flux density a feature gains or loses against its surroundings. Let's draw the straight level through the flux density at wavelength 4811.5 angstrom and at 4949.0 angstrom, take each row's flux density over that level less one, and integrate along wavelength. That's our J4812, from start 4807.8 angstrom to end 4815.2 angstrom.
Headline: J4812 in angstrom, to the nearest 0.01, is -0.16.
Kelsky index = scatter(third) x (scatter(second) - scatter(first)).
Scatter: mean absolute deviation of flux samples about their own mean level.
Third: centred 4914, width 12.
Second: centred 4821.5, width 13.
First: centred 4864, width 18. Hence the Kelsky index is -103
